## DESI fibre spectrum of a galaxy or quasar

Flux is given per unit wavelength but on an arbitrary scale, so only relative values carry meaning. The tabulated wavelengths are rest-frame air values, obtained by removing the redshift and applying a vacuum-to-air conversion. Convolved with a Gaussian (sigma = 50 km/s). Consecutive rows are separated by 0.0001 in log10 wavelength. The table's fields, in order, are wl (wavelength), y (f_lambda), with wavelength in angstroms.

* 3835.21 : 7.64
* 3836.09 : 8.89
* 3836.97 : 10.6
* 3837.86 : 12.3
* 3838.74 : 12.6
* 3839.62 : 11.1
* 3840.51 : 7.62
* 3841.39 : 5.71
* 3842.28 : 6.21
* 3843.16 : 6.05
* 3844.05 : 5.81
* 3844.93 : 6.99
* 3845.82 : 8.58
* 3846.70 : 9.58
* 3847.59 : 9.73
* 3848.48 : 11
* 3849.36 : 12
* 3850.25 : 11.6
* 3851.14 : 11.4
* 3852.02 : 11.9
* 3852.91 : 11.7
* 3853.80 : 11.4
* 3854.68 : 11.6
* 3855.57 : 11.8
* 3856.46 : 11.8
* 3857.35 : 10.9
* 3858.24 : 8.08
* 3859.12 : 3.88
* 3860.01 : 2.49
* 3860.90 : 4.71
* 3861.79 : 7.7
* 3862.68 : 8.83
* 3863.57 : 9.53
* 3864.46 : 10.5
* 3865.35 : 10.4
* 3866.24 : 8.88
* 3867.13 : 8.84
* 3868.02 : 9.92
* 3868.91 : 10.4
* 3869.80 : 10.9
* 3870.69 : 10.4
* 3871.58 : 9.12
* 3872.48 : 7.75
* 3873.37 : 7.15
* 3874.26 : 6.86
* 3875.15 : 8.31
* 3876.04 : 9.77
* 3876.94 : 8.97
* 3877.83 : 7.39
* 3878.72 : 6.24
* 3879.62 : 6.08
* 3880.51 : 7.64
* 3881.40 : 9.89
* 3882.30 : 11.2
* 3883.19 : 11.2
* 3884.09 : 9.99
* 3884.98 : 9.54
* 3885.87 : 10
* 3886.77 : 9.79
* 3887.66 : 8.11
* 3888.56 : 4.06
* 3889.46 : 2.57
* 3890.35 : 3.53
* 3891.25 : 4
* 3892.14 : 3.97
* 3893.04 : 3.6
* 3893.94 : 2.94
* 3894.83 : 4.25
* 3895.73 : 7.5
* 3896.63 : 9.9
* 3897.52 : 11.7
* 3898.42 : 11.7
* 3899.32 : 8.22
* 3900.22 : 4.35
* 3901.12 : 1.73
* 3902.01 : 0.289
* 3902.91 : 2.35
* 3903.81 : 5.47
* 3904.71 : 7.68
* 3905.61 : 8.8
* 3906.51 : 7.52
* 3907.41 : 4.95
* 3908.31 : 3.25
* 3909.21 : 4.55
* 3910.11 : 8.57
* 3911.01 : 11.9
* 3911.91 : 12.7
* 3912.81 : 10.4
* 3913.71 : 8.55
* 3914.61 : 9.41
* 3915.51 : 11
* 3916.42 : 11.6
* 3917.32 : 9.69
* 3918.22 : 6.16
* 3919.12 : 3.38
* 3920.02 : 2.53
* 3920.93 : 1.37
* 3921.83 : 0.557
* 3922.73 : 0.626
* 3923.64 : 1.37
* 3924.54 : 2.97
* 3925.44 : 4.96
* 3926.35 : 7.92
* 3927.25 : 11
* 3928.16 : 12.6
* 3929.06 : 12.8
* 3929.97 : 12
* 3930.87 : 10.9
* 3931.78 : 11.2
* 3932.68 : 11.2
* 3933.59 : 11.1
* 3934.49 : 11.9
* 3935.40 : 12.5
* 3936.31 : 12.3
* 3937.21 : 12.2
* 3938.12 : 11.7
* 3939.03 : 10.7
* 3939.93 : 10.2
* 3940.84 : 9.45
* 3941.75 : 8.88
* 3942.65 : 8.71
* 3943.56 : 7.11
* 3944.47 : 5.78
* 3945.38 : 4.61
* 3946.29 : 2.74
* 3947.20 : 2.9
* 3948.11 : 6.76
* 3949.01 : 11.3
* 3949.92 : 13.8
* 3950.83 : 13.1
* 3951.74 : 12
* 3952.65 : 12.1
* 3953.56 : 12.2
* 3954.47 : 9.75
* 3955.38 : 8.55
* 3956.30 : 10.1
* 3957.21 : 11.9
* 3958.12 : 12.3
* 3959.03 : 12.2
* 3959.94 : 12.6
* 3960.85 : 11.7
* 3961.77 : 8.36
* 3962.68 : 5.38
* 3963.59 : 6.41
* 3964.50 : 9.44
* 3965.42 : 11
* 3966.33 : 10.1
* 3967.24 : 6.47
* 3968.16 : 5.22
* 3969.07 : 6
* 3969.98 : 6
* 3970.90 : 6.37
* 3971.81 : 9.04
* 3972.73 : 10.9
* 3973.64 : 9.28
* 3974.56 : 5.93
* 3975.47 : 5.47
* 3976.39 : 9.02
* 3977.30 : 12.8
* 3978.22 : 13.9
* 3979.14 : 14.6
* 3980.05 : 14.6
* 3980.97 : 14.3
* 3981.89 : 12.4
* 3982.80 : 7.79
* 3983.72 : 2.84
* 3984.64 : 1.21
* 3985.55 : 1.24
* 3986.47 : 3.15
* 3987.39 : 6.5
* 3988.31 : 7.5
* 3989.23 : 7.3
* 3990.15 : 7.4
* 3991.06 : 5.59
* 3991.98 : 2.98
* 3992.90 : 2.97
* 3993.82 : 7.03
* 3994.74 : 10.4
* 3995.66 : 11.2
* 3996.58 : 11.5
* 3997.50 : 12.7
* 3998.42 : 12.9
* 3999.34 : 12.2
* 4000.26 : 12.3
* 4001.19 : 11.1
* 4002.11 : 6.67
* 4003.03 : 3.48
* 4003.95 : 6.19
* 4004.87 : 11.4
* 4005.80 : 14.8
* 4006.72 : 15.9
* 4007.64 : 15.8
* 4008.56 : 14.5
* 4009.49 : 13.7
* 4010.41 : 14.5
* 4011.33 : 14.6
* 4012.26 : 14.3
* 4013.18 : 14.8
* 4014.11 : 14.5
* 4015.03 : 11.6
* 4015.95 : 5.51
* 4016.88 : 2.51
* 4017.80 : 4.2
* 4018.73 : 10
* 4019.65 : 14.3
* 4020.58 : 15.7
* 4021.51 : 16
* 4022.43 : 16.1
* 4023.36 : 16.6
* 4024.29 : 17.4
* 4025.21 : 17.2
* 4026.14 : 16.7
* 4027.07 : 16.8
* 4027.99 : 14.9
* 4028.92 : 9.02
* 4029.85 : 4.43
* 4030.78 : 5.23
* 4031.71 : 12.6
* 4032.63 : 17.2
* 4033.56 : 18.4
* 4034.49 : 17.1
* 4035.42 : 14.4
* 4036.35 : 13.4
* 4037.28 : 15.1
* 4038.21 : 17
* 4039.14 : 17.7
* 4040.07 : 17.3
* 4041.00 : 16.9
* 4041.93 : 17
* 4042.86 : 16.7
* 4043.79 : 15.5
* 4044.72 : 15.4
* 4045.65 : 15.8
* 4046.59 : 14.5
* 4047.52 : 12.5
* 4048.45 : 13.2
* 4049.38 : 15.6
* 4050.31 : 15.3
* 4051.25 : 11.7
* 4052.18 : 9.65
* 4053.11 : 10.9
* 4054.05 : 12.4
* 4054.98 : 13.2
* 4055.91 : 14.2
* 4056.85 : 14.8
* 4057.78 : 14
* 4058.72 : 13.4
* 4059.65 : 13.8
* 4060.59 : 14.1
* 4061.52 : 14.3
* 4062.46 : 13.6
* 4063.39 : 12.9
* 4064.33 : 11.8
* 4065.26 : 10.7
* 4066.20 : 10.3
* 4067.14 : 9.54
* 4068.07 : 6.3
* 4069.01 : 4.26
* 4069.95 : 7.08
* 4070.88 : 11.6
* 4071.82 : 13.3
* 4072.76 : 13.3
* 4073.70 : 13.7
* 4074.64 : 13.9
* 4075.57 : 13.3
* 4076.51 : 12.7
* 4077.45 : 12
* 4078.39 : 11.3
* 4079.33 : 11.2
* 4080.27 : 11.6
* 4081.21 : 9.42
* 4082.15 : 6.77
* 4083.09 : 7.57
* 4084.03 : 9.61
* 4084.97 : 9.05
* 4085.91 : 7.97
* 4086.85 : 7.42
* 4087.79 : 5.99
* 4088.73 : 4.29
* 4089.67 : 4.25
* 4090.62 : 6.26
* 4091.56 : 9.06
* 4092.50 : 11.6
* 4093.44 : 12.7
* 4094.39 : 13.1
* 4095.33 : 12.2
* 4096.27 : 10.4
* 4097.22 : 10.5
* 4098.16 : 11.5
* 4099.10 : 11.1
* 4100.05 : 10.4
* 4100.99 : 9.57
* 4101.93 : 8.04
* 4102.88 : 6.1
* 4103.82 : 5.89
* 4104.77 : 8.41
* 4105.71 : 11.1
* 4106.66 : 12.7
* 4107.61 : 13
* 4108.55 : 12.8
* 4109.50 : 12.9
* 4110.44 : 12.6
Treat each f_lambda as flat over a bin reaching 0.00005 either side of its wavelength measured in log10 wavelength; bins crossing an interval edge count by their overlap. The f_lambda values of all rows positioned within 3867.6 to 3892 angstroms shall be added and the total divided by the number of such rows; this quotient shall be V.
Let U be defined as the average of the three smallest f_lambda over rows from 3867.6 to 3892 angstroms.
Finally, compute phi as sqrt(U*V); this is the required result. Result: 5.2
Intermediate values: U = 3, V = 8.2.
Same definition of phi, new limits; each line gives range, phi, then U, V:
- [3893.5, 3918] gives 3.3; 1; 7.4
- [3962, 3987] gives 3.8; 2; 8.2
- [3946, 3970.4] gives 5.8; 4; 9.3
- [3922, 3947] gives 3.7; 2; 8.9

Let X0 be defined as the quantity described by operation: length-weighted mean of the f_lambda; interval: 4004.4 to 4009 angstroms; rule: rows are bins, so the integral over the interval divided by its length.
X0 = 14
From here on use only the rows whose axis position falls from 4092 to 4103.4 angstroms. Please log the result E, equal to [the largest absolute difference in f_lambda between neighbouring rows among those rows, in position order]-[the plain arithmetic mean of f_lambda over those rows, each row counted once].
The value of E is -8.7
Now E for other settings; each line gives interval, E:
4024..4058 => -7.0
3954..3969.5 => -5.6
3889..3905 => -1.4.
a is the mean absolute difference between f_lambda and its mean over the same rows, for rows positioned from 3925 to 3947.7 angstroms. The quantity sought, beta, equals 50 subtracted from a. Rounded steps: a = 2.55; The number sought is -47.4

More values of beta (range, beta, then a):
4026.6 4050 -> -47.5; 2.53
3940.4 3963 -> -47.3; 2.66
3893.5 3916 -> -47.0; 3.02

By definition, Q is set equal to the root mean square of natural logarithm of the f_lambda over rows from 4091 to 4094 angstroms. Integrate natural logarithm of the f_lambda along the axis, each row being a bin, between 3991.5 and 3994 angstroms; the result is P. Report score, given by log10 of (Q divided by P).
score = -0.14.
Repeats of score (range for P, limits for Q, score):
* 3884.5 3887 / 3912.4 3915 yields -0.41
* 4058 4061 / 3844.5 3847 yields -0.57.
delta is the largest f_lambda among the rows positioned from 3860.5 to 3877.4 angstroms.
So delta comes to 10.9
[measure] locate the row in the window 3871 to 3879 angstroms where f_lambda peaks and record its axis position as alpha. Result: 3876.04 angstroms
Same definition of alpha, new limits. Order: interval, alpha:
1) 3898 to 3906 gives 3898.42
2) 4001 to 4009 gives 4006.72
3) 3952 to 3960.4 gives 3959.94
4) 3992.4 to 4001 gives 3998.42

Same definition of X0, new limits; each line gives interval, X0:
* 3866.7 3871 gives 10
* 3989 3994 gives 5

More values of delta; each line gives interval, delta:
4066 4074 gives 13.7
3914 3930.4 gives 12.8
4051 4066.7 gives 14.8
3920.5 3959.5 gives 13.8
